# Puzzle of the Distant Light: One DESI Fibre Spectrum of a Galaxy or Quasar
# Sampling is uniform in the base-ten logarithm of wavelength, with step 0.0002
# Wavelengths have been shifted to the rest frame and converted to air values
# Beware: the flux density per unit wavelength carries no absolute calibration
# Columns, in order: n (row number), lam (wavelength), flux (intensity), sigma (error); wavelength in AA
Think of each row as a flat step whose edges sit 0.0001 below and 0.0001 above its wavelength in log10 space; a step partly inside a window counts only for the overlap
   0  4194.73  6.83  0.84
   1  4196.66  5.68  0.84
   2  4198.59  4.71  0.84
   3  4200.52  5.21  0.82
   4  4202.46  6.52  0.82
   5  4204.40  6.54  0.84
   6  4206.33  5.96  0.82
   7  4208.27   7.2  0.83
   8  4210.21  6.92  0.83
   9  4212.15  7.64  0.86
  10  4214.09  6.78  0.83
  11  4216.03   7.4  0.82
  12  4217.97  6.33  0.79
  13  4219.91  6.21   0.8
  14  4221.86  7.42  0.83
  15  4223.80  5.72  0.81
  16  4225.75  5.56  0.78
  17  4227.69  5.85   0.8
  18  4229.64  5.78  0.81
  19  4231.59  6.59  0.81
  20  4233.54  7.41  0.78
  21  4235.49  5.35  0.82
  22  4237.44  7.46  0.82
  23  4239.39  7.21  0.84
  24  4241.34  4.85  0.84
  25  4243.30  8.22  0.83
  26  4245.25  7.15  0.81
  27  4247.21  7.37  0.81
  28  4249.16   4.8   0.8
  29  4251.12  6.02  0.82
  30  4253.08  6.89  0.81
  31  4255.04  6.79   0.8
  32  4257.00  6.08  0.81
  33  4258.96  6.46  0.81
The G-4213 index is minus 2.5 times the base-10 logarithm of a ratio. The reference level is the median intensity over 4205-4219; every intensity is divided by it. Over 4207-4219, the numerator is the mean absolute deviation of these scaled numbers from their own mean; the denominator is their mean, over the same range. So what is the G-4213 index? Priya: 3.20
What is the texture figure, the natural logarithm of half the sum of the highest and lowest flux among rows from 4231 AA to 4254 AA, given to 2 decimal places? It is 1.87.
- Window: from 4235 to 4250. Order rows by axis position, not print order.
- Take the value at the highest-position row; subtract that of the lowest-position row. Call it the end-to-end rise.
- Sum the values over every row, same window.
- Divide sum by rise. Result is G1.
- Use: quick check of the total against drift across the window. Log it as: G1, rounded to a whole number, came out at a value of -95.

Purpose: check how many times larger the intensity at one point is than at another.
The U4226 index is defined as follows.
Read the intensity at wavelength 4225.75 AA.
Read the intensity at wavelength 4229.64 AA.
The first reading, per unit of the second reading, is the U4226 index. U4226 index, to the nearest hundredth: 0.96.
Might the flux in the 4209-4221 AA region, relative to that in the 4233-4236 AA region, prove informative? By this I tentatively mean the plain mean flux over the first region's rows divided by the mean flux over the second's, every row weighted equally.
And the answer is 1.08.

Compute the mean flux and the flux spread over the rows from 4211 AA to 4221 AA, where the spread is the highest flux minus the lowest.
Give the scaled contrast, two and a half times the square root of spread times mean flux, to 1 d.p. 7.8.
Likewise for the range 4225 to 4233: 6.2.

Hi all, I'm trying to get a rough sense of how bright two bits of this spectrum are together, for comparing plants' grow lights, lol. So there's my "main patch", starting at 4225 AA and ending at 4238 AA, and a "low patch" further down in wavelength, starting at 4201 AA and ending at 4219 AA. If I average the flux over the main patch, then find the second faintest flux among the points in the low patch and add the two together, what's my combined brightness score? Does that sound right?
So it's 12.6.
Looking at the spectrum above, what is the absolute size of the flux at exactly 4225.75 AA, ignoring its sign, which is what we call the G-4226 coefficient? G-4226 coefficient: 5.6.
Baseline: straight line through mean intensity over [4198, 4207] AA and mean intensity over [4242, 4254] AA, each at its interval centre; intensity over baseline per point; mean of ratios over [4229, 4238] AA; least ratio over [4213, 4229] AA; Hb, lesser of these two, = 0.89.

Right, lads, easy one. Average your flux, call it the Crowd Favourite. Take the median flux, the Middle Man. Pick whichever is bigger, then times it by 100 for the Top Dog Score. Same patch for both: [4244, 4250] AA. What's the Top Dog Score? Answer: 715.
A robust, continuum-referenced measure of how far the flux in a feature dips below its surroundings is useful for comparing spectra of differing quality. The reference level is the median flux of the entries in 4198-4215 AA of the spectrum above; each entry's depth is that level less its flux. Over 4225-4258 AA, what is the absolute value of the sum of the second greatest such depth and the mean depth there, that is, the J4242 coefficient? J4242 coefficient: 1.8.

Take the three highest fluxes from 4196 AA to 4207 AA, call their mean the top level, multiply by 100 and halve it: 317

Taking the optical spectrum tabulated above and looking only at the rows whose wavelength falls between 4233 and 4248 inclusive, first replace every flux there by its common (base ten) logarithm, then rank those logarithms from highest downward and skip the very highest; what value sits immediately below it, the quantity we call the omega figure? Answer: 0.873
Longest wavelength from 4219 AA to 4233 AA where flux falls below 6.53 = 4229.64 AA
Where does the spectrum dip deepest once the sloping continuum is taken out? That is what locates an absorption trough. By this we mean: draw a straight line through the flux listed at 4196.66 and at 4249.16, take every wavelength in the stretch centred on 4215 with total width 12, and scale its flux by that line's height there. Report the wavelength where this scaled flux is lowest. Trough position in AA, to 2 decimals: 4219.91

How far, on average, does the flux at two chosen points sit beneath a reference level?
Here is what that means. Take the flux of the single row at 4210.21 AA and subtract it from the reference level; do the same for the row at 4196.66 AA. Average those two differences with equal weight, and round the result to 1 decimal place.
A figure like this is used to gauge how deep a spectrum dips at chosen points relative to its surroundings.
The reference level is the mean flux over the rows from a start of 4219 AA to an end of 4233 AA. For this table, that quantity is -0.1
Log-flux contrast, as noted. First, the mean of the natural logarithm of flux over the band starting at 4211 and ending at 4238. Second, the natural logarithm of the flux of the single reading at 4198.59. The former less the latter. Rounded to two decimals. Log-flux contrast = 0.32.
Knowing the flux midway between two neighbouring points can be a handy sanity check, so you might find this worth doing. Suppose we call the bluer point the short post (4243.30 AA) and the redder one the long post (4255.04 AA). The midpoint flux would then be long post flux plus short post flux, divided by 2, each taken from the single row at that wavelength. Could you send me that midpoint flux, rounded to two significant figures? 7.5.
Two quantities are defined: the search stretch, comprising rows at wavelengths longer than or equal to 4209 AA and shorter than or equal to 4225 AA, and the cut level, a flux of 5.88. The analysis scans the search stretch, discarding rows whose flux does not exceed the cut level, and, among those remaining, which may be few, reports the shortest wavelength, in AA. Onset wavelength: 4210.21 AA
